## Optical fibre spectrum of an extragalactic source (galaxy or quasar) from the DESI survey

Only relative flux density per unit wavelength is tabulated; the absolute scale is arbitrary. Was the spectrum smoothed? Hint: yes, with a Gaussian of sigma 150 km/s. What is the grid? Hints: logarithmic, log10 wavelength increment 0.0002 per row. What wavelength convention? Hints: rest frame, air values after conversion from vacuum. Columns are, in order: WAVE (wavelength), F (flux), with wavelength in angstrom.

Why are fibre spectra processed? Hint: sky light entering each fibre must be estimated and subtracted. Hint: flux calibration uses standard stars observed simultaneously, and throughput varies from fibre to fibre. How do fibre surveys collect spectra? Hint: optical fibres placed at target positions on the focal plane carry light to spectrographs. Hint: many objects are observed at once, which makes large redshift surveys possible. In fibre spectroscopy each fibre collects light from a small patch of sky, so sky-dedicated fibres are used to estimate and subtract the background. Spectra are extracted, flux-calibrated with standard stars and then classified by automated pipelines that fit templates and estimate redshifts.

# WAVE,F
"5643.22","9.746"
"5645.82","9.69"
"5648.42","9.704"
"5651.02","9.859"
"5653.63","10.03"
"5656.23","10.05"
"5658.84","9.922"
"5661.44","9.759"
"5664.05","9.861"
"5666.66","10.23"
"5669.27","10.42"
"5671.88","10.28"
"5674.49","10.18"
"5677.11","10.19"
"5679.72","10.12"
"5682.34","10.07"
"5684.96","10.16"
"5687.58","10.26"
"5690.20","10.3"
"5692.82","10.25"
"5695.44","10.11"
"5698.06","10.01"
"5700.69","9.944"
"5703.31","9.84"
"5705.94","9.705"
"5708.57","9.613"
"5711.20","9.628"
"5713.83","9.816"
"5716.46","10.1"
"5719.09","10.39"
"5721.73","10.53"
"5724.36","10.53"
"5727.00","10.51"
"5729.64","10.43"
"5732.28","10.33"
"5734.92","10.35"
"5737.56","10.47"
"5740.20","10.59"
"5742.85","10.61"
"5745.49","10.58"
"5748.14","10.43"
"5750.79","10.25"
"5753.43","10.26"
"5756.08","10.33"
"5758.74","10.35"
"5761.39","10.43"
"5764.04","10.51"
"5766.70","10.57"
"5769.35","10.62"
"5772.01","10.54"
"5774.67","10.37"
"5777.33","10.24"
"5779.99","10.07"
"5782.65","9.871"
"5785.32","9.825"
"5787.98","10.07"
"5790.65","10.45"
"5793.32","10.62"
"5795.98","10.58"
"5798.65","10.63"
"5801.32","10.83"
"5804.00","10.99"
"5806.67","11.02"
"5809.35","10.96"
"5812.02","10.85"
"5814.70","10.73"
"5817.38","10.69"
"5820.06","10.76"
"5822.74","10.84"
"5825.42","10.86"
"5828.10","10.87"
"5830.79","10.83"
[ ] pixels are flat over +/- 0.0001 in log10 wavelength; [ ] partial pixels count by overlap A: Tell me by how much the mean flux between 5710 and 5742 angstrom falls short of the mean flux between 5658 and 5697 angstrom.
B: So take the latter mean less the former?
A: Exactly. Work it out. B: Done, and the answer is -0.17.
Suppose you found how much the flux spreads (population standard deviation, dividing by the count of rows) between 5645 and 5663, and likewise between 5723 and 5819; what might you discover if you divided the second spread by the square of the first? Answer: 14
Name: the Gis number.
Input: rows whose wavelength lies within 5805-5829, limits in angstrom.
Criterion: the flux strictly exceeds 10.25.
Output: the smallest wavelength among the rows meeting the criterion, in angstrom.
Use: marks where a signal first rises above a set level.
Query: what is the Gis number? 5806.67 angstrom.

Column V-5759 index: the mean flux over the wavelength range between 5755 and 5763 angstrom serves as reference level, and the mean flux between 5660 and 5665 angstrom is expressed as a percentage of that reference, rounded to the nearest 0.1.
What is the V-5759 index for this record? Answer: 94.6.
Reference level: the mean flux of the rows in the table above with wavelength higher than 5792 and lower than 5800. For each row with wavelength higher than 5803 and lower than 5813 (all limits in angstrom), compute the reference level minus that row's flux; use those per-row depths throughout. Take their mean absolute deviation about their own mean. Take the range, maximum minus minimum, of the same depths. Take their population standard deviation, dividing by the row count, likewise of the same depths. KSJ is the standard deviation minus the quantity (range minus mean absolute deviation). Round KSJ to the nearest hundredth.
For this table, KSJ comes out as -0.05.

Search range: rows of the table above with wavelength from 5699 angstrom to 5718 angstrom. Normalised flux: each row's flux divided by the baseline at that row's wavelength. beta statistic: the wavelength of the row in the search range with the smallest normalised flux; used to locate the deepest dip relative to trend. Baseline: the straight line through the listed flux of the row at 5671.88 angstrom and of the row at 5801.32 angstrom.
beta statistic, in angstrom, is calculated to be 5708.57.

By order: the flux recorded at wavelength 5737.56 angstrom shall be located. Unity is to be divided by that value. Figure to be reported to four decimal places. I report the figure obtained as 0.0955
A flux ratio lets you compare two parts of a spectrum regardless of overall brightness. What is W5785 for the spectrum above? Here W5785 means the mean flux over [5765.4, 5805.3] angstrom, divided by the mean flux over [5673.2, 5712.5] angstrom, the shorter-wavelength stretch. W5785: 1.04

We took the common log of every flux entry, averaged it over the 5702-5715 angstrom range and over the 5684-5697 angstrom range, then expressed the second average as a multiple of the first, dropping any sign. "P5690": 1.02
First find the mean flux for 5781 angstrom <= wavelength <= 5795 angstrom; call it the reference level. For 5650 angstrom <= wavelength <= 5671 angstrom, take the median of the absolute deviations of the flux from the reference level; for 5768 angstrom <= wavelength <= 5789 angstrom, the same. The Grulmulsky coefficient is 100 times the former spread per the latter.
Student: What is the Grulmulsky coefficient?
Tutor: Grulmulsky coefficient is 100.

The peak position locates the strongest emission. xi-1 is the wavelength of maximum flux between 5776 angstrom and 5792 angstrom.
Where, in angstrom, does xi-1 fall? 5790.65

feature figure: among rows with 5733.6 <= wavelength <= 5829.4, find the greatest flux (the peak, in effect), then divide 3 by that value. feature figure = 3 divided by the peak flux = 0.272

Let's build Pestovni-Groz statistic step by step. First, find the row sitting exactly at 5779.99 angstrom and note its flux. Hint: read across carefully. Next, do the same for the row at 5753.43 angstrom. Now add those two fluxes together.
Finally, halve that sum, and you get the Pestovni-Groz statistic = 10.2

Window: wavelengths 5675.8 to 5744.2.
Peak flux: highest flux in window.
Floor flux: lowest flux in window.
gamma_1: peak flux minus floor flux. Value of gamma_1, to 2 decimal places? 1.00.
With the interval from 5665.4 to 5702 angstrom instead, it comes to 0.48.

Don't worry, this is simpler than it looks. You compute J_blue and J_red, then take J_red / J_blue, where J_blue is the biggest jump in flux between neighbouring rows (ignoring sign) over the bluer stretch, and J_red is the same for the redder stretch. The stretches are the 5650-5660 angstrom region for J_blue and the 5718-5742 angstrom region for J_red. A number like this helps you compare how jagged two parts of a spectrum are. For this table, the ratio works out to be 0.8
